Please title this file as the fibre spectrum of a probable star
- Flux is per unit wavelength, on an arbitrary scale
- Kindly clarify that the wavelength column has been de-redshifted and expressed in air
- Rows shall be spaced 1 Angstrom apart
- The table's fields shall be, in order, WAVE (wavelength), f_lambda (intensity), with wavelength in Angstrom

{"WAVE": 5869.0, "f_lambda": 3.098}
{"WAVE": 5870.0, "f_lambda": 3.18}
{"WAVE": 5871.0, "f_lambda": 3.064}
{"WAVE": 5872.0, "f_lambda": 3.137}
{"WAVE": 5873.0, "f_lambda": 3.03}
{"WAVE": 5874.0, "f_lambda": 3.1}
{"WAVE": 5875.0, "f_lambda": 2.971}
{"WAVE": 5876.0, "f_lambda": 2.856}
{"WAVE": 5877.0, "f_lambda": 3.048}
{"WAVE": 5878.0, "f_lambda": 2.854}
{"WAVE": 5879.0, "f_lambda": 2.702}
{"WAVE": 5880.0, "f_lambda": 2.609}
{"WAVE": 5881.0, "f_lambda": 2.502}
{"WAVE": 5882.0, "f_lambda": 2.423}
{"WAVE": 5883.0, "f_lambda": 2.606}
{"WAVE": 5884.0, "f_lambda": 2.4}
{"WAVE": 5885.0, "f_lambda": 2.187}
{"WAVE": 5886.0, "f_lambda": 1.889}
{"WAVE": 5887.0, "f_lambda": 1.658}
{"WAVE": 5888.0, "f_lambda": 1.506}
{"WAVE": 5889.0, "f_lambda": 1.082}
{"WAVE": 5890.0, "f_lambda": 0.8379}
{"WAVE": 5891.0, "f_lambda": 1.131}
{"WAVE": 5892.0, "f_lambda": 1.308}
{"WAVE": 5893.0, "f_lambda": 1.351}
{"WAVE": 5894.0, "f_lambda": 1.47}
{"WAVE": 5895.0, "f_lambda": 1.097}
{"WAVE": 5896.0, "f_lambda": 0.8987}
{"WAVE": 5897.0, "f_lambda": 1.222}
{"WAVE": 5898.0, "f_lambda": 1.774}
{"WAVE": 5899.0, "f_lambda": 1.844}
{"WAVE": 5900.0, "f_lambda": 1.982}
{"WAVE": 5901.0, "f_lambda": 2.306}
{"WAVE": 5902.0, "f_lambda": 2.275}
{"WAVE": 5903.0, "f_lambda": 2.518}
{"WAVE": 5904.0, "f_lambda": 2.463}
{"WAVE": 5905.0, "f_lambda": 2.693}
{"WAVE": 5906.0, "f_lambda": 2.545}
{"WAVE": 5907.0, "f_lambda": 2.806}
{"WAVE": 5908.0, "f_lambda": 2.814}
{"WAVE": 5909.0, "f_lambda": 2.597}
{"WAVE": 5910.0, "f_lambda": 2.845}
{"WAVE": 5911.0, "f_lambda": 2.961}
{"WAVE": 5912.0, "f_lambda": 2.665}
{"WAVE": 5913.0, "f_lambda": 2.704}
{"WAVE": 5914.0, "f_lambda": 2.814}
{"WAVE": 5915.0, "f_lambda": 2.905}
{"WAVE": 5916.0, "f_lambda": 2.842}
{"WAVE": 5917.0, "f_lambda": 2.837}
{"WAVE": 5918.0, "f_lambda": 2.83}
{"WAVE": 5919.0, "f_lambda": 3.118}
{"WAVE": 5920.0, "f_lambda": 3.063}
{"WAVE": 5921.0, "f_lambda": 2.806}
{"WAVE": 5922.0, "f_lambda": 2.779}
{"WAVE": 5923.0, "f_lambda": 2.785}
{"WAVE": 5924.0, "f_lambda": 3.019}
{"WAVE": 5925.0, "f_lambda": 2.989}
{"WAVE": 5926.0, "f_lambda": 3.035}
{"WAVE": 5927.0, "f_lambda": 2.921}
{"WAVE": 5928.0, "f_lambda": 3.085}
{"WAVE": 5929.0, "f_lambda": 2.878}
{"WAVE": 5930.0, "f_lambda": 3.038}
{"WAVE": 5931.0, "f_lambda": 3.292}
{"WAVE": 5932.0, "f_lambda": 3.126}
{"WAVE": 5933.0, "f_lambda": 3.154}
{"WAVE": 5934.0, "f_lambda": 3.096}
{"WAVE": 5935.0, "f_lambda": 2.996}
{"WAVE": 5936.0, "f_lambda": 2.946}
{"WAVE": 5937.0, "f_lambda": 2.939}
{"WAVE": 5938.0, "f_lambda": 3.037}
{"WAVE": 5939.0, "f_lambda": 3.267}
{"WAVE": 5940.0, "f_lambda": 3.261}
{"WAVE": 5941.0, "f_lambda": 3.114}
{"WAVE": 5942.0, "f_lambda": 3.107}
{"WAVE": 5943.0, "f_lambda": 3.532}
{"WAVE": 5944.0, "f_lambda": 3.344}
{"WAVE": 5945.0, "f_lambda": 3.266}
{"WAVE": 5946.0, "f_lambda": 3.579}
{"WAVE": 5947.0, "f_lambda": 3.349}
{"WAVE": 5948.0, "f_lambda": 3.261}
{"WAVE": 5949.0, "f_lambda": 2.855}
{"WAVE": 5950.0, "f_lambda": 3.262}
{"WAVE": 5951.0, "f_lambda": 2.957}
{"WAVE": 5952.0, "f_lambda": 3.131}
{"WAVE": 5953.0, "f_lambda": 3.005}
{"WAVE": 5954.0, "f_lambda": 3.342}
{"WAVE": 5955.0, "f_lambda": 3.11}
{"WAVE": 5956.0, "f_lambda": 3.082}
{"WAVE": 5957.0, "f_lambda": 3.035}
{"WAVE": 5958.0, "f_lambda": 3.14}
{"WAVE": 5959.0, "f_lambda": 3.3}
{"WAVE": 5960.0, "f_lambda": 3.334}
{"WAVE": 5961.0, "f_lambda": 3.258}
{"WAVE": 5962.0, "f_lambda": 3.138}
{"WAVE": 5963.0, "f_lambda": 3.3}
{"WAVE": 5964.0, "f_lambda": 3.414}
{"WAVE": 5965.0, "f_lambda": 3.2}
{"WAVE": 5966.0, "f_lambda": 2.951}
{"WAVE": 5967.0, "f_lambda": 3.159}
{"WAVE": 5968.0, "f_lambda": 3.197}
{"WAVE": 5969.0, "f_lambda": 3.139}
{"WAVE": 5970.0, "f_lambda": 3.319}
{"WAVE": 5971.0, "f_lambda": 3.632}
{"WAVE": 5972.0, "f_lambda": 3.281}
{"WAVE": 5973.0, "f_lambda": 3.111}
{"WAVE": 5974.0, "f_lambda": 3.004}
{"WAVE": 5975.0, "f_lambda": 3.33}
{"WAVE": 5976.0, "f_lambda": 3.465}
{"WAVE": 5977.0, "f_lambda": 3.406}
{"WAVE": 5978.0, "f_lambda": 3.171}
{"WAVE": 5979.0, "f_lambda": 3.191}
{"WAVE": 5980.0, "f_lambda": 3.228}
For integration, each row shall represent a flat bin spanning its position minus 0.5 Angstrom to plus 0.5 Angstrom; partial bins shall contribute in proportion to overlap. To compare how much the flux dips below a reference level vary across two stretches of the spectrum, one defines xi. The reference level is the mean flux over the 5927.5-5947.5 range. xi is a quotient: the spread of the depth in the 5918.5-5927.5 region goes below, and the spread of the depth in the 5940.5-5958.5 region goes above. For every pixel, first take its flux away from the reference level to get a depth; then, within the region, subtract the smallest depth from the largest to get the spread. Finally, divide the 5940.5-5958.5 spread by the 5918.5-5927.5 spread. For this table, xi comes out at 2.1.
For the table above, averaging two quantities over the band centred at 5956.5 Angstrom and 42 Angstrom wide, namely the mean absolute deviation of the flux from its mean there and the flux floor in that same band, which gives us 1.50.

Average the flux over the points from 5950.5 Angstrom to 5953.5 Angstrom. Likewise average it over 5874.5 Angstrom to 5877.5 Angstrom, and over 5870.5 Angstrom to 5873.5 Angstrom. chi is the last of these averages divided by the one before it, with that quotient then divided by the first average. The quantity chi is 0.34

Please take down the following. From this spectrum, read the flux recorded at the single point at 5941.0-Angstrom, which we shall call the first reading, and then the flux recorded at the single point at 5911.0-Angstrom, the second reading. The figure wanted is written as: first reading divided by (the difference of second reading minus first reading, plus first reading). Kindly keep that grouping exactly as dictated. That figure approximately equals 1.05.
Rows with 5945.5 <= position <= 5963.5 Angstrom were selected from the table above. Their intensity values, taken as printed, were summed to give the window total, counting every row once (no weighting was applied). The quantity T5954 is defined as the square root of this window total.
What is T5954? 7.6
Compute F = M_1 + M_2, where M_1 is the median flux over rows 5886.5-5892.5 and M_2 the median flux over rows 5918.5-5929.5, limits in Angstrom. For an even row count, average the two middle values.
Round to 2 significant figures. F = 4.2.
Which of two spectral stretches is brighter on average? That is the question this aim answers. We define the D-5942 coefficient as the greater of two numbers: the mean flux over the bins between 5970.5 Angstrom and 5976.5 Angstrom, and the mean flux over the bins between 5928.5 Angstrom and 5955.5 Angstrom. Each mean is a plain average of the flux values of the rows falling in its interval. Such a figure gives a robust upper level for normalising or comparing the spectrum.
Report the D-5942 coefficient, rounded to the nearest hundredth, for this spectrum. 3.30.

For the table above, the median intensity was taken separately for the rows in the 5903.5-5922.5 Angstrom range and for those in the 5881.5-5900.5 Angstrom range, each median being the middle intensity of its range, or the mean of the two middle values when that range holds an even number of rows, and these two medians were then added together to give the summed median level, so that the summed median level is 4.3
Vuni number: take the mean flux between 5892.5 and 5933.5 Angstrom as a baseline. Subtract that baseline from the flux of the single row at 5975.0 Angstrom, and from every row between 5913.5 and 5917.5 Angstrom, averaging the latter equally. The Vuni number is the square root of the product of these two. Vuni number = 0.47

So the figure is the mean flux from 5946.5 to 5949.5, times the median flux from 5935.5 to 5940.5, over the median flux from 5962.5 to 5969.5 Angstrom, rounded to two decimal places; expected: 3.00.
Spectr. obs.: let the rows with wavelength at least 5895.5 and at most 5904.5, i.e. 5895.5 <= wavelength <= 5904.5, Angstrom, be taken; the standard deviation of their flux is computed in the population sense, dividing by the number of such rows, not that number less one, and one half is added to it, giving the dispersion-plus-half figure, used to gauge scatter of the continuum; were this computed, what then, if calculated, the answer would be 1.03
